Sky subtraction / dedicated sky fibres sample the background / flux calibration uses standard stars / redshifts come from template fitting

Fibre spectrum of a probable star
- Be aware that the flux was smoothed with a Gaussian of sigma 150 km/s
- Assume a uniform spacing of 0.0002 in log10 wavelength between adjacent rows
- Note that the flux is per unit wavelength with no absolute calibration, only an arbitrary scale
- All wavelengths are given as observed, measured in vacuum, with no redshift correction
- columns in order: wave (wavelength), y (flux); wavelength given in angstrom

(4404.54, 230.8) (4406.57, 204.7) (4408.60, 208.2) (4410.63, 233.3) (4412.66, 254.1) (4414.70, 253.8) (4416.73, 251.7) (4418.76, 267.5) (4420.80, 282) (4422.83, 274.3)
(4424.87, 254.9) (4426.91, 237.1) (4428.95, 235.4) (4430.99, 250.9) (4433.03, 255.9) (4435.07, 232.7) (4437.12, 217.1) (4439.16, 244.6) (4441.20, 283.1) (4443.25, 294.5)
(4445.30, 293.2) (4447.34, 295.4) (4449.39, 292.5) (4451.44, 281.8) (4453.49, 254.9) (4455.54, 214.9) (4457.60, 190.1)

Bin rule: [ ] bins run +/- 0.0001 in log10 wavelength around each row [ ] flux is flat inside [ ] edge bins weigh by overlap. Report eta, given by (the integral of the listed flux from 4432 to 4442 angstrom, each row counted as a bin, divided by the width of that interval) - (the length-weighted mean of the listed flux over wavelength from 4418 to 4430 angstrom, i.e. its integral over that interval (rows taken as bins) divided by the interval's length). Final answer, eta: -12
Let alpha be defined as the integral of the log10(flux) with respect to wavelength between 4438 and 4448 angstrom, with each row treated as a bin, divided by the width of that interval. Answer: 2.45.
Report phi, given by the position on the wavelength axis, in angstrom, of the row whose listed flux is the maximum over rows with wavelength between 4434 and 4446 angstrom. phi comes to 4443.25 angstrom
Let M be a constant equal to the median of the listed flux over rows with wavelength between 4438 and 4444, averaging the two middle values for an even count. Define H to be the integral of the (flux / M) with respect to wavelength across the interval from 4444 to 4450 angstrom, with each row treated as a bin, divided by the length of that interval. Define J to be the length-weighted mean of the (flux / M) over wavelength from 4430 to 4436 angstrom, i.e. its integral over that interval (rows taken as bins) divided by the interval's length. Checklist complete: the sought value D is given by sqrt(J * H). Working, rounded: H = 1.038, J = 0.87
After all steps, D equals 0.95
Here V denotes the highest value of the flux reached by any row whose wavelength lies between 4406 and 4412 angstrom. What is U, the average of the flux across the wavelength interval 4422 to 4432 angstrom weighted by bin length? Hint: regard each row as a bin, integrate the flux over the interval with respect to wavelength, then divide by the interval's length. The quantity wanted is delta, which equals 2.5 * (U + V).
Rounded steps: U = 250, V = 233.3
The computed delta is 1208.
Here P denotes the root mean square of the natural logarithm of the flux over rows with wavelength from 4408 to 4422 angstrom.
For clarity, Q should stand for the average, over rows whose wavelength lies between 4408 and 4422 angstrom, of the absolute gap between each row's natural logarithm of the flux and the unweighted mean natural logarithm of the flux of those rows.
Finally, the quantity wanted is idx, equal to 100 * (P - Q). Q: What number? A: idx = 545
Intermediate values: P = 5.52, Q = 0.070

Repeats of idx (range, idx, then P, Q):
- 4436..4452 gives 553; 5.61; 0.086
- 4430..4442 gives 544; 5.51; 0.064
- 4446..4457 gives 548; 5.59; 0.103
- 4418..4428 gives 552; 5.57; 0.053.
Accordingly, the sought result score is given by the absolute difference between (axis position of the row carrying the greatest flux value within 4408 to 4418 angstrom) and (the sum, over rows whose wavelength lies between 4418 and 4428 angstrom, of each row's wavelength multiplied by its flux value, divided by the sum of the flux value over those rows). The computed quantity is 10.0 angstrom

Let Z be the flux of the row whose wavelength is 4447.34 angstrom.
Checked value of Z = 295.4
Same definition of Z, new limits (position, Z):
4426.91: 237.1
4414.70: 253.8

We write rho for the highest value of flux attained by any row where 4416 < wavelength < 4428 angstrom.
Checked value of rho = 282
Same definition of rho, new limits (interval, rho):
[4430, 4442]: 283.1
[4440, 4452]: 295.4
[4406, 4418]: 254.1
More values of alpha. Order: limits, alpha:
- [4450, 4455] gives 2.42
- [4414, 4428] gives 2.42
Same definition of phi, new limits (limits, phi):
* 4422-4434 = 4422.83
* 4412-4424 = 4420.80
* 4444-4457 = 4447.34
